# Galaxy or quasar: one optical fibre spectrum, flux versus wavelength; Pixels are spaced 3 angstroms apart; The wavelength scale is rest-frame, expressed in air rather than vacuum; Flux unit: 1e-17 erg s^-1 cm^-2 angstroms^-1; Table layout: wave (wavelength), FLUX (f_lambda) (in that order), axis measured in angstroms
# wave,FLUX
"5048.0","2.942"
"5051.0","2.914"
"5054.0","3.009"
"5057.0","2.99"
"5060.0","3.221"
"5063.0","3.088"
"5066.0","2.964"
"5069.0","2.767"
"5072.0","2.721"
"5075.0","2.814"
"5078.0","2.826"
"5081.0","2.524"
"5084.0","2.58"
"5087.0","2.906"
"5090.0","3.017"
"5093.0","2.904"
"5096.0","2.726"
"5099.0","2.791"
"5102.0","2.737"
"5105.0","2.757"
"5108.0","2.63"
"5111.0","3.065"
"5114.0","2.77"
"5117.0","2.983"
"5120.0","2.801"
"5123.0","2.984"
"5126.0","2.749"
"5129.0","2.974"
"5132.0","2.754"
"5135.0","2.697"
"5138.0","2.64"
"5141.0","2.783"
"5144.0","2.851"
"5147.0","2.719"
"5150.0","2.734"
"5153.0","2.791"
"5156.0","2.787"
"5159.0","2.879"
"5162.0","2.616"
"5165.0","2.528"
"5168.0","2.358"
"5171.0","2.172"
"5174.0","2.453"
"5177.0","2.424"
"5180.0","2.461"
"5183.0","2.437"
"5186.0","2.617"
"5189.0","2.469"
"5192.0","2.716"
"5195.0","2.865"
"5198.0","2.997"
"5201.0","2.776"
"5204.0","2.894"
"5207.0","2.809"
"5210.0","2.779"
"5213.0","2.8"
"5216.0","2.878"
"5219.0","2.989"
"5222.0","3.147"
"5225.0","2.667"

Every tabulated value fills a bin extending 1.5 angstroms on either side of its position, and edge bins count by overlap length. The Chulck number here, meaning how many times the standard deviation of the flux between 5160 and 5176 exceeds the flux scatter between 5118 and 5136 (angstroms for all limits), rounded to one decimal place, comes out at 1.4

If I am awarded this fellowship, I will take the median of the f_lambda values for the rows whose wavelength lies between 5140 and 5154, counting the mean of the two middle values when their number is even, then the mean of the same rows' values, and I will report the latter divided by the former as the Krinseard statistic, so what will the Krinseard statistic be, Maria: 0.997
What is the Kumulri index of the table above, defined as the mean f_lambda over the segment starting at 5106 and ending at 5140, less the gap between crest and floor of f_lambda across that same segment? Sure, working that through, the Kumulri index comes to 2.39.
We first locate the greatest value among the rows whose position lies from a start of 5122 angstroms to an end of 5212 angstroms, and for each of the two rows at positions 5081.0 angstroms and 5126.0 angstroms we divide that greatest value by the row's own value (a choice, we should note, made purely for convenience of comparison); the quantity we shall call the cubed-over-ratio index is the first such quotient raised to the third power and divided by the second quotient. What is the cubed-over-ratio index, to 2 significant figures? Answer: 1.5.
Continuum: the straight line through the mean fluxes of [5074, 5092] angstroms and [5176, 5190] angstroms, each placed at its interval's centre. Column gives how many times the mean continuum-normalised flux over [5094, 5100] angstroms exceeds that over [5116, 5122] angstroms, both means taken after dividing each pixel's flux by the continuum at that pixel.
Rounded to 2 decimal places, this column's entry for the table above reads 0.93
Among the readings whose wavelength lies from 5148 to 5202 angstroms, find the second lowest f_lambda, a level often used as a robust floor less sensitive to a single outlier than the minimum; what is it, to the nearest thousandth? 2.358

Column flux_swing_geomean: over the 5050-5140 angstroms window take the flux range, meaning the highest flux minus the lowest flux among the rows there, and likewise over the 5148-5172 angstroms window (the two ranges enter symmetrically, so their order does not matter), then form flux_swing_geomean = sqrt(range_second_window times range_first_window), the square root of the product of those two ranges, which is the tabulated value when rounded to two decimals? 0.70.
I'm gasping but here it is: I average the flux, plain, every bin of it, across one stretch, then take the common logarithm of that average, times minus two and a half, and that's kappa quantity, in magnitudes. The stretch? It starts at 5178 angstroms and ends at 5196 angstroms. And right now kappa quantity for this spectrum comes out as -1.03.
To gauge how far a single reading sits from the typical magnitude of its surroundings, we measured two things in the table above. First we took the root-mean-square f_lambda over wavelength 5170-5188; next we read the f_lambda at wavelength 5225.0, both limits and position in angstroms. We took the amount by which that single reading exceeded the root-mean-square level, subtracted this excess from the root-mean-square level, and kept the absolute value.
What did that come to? 2.19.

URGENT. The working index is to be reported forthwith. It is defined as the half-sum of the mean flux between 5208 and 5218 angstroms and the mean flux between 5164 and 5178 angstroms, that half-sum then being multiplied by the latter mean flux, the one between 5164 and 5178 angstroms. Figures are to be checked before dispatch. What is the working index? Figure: 6.2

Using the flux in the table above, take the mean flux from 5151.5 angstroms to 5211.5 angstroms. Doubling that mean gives 5.28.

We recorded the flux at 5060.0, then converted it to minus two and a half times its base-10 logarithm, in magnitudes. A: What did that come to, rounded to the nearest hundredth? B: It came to -1.27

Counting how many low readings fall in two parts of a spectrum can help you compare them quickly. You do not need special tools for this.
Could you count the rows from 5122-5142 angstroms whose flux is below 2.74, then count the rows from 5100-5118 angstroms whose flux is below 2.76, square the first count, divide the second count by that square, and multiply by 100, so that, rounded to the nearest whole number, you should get 75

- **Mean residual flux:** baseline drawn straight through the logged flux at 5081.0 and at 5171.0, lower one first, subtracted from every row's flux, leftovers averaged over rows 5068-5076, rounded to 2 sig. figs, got 0.21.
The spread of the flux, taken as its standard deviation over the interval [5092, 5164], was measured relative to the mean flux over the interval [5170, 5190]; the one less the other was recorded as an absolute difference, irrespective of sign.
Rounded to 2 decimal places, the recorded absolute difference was 2.32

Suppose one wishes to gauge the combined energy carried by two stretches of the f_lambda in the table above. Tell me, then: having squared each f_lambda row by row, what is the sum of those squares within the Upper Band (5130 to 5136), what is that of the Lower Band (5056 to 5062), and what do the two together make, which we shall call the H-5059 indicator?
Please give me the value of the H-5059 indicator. 34.2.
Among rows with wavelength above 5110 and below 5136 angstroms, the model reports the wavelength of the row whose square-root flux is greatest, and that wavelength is 5111.0 angstroms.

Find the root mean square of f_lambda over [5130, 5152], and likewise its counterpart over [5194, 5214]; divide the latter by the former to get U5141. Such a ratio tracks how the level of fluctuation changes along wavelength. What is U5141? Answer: 1.04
